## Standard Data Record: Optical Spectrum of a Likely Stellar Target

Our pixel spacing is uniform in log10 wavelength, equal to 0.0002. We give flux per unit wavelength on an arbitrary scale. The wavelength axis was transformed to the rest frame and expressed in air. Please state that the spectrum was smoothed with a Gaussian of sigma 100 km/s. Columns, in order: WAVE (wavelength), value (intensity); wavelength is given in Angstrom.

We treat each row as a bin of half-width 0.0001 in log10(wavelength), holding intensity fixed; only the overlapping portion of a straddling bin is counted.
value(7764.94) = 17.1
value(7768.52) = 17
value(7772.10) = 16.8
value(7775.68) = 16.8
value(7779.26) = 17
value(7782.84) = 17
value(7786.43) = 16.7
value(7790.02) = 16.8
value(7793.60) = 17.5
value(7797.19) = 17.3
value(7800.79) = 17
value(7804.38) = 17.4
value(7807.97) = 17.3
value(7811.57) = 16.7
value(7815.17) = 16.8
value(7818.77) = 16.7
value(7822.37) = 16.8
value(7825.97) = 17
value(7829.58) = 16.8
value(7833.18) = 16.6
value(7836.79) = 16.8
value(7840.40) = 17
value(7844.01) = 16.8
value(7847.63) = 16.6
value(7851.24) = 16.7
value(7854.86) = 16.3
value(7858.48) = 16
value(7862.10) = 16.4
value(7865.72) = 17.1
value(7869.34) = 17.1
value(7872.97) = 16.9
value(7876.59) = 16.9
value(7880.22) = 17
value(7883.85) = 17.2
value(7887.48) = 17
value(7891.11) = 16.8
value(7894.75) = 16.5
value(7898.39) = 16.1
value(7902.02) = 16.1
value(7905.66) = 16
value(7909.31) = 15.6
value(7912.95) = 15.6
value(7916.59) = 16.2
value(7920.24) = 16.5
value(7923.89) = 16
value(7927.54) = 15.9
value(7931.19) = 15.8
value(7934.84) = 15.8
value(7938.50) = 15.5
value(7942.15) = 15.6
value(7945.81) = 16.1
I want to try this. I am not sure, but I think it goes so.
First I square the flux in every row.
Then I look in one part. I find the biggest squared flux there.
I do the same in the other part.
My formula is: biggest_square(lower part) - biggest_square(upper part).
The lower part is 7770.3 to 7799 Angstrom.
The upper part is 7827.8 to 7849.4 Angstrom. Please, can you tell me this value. 17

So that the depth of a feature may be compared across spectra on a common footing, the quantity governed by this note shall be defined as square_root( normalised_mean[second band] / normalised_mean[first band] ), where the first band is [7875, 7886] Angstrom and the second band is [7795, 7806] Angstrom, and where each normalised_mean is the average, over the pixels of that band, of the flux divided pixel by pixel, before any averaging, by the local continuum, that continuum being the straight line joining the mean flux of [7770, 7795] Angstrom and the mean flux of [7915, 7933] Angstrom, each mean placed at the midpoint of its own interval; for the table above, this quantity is 0.99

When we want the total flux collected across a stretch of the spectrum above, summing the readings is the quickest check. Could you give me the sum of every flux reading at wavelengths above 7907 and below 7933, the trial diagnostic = 111.6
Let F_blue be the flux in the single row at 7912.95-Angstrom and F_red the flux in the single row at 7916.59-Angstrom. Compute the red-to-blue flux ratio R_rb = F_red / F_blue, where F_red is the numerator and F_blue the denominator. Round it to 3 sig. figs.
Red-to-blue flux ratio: 1.04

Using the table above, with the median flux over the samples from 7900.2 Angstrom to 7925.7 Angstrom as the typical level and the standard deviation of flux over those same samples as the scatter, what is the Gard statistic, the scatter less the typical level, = -15.7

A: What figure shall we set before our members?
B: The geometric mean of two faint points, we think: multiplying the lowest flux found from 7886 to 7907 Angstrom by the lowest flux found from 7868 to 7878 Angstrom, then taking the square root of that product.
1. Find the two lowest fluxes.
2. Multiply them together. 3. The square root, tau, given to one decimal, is 16.4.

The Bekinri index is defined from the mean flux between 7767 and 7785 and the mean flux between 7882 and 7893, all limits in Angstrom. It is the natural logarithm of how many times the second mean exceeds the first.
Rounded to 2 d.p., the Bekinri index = 0.00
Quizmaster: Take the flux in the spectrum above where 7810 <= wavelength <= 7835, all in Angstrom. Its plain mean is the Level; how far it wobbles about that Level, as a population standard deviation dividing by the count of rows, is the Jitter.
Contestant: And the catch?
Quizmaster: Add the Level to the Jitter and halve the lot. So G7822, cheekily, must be 8.44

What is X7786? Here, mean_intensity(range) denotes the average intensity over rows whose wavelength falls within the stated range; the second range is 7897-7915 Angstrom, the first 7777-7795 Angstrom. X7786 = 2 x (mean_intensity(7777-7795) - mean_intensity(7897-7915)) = 2.2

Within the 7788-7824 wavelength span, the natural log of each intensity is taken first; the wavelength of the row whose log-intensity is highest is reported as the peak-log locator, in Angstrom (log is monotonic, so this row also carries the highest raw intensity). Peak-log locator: 7793.60 Angstrom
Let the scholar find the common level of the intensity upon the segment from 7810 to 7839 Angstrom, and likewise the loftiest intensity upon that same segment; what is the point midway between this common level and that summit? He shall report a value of 16.9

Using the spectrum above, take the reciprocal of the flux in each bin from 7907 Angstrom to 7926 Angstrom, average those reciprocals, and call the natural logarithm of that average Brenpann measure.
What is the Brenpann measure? -2.77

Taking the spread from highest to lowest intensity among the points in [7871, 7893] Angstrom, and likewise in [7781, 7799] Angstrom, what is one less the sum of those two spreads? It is -0.2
